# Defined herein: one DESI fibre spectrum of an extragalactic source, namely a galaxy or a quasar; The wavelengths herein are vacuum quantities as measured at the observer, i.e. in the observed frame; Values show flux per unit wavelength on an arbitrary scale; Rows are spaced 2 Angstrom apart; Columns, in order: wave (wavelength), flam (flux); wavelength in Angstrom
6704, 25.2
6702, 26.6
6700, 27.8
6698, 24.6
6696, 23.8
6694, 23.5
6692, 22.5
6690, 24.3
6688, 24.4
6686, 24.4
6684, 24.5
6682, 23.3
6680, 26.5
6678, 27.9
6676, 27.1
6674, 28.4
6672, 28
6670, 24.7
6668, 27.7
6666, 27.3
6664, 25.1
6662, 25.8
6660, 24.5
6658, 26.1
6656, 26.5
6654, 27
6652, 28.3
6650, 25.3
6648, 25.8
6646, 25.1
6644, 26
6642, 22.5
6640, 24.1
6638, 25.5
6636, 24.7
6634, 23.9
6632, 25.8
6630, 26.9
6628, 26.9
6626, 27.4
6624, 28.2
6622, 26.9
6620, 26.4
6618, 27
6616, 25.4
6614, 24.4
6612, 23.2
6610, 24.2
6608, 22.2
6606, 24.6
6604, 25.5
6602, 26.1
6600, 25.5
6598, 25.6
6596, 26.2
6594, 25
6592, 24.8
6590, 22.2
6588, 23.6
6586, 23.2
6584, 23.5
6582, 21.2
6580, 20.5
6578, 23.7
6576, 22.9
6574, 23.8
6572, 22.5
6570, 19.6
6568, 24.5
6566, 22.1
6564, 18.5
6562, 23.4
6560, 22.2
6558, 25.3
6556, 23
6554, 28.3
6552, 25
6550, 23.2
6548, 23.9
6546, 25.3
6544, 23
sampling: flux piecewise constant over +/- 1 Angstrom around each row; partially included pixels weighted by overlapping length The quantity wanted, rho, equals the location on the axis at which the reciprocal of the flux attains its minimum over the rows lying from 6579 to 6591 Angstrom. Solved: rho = 6588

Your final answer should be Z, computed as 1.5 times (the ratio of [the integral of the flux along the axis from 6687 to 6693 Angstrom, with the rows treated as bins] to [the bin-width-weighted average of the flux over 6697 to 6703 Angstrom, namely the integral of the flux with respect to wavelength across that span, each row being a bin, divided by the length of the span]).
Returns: 8.1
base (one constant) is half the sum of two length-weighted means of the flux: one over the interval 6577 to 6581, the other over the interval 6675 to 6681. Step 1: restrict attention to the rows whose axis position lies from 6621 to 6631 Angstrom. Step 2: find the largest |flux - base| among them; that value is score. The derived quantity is 3.6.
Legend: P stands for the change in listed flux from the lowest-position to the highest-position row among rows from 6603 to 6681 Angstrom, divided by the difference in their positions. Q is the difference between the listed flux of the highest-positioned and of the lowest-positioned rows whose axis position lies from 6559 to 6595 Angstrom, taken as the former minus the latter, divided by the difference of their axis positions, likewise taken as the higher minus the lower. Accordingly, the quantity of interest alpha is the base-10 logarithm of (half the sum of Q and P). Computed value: -1.3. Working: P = 0.013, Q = 0.08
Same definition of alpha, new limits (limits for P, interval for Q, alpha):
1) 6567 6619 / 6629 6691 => -2.5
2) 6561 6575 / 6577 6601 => -1.2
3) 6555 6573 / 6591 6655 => -2.7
